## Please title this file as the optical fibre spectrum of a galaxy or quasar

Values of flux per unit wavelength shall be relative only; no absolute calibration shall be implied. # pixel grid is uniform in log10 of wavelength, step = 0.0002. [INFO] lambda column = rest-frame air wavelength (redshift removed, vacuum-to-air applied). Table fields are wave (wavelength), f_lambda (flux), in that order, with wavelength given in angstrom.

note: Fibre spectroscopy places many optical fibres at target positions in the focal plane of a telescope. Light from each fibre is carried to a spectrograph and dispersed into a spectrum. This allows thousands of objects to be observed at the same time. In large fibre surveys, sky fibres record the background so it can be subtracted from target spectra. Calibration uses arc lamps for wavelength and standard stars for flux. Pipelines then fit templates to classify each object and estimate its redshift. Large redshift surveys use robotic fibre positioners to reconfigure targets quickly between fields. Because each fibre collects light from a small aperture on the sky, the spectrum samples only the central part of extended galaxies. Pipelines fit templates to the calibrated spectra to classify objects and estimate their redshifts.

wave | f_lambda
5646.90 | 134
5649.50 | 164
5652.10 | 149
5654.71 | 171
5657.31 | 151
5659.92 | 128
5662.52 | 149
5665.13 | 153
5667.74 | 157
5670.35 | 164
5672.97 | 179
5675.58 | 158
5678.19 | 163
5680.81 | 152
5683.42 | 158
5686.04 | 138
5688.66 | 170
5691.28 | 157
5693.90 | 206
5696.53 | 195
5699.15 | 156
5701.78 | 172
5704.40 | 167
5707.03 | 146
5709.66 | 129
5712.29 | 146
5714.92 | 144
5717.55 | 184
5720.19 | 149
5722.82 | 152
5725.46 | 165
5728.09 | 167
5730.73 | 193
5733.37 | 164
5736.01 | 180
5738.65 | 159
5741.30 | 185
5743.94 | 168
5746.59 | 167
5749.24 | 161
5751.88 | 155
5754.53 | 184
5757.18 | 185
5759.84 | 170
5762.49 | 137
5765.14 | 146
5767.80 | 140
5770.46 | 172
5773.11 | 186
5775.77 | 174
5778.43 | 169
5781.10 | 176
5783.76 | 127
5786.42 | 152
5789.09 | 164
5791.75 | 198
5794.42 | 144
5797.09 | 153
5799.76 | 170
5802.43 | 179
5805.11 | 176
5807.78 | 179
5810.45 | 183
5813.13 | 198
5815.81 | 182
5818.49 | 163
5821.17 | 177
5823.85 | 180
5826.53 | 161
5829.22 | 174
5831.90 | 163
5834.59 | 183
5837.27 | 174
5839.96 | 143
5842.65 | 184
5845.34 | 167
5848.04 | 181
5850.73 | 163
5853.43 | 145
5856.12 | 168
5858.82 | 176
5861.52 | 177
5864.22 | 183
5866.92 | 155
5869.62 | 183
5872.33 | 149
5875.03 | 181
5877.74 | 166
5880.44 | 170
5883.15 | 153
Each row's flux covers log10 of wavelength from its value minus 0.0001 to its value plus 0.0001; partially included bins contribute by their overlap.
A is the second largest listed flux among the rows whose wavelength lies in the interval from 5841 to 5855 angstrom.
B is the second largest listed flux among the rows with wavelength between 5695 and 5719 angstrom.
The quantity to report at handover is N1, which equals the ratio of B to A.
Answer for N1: 1.02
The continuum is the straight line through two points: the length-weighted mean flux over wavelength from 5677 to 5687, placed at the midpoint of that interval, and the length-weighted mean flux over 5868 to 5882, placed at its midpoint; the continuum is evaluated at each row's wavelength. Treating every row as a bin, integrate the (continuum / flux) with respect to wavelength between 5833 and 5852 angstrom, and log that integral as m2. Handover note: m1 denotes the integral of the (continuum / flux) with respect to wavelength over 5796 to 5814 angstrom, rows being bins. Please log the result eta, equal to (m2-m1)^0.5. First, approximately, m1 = 16.7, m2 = 18.68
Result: 1.39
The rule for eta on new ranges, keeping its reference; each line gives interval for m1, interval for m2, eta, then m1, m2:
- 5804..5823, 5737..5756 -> 0.72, 17.4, 17.93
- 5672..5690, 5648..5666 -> 0.80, 17.4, 18.04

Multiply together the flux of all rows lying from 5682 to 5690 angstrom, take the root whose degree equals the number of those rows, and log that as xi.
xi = 155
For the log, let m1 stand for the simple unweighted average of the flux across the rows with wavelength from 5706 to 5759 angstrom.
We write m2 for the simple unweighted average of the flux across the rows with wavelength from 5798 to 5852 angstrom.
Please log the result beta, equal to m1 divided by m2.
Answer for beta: 0.94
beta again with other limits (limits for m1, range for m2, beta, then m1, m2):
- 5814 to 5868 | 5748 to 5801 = 1.04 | 170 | 163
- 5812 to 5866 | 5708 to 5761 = 1.04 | 172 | 165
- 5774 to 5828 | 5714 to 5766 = 1.03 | 170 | 166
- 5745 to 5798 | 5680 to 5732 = 1.00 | 163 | 162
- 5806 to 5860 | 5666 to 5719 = 1.06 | 172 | 162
